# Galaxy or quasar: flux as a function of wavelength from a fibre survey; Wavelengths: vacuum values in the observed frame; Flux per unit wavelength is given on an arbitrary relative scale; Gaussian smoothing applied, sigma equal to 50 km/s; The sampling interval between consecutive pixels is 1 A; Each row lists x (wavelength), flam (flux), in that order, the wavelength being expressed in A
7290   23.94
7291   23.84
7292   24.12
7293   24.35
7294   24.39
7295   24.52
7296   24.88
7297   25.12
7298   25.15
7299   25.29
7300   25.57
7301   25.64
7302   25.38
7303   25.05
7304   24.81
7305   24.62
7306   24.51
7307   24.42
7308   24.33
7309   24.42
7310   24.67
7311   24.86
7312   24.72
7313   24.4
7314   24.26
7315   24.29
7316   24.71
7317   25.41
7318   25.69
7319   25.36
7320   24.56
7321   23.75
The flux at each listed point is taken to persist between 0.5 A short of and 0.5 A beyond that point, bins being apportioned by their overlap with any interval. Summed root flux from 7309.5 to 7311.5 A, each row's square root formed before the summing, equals 10.0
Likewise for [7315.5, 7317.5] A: 10.0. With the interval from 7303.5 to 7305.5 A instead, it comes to 9.9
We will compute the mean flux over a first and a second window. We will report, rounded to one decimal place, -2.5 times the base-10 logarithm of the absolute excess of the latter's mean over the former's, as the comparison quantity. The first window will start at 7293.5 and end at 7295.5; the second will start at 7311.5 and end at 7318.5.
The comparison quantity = 1.2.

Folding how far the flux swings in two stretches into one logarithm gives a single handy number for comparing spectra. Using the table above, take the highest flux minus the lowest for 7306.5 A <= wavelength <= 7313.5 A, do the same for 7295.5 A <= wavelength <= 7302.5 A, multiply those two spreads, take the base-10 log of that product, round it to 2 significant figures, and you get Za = -0.39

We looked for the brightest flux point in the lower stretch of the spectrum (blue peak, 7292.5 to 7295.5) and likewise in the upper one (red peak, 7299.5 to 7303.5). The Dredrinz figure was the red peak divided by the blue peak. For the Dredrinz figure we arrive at 1.05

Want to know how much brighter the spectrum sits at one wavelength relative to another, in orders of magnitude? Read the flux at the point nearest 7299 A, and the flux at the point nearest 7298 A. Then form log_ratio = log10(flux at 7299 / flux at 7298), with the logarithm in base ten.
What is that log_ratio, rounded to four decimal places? 0.0024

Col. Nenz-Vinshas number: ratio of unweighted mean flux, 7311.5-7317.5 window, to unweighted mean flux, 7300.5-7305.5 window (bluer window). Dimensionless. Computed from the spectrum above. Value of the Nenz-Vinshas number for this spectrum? 0.98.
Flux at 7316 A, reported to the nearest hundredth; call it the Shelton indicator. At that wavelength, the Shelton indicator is 24.71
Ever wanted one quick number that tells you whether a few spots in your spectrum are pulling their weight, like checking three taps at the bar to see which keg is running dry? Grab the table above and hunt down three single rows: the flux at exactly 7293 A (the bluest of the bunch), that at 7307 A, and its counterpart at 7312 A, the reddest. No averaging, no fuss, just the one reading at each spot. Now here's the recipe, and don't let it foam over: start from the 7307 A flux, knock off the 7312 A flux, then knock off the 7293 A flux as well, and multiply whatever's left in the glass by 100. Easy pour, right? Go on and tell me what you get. -2465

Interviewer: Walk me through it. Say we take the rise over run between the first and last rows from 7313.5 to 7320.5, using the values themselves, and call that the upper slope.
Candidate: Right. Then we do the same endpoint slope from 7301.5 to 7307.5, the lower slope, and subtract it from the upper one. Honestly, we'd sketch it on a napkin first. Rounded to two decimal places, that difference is 0.24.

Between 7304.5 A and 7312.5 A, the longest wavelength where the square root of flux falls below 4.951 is 7309 A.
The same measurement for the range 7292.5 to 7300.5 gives 7294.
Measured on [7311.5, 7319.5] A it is 7315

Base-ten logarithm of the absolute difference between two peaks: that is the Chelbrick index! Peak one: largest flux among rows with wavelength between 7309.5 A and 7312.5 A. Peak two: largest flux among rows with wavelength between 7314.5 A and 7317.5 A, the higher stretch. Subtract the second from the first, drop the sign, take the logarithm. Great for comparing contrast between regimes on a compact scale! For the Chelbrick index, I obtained -0.260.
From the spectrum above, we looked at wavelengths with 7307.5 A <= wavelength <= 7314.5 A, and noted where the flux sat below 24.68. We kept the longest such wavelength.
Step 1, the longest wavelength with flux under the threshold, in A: 7314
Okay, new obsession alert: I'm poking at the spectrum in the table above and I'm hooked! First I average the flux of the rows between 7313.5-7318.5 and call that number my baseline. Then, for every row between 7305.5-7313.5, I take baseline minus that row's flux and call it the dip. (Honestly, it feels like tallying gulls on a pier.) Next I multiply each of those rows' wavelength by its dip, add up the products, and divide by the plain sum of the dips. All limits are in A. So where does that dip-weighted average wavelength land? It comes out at 7309.0 A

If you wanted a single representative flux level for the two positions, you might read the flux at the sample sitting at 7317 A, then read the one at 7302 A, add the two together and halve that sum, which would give 25.4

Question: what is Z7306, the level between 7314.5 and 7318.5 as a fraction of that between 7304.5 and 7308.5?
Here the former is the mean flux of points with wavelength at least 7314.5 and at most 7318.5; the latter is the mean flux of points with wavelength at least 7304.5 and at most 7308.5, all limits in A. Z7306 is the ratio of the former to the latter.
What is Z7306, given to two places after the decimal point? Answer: 1.02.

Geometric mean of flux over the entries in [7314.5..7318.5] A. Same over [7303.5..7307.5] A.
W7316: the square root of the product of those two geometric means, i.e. 24.8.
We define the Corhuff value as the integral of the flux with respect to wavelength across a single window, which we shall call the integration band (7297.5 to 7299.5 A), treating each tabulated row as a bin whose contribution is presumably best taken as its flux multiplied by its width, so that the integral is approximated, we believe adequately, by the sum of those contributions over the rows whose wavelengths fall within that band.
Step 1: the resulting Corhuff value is 50.4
